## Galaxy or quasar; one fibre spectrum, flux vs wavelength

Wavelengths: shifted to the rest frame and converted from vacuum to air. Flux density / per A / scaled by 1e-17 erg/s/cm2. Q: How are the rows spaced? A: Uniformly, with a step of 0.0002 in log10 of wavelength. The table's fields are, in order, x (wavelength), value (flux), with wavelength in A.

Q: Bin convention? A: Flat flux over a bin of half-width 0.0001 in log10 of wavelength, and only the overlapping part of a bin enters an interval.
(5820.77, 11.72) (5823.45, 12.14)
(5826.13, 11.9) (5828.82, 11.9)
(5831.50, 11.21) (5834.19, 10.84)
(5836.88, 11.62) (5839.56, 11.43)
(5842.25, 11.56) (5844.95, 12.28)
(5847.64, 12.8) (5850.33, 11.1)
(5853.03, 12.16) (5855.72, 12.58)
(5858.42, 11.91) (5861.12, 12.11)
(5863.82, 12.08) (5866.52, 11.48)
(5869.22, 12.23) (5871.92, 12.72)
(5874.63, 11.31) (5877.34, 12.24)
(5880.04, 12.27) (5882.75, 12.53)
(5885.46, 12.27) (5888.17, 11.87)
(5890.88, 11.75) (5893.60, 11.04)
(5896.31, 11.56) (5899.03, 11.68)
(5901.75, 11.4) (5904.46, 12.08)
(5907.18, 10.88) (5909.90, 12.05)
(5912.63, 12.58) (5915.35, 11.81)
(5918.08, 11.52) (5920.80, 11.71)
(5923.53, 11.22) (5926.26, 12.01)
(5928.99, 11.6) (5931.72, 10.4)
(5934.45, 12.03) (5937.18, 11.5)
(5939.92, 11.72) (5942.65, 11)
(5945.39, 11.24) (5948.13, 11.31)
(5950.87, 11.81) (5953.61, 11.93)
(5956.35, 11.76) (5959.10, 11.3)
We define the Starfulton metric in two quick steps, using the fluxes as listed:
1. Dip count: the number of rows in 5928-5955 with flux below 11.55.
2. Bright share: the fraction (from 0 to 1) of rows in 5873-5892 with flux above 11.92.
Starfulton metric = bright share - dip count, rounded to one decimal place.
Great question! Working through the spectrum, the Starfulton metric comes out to -4.4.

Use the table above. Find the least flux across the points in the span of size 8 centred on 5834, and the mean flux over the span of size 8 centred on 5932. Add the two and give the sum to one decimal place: 22.2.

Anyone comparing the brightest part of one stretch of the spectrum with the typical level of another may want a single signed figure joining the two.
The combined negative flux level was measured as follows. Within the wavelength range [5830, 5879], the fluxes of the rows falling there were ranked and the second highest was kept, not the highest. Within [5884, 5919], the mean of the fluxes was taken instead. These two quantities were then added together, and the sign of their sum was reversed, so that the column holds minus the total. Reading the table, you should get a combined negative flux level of -24.5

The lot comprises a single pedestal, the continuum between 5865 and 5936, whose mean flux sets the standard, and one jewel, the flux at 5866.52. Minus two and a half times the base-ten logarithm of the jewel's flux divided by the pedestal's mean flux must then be 0.028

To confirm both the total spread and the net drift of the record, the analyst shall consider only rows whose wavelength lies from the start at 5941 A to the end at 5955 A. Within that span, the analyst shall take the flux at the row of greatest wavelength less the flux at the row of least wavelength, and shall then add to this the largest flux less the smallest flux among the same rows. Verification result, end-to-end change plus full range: 1.9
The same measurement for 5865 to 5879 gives 2.2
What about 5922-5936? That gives 2.4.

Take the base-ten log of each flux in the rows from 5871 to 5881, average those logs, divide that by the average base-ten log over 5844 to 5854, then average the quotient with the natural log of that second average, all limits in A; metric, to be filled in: 0.540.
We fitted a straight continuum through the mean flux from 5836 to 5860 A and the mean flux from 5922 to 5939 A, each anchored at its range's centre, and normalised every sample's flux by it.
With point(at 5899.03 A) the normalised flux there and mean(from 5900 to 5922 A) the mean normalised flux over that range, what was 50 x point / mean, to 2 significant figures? 49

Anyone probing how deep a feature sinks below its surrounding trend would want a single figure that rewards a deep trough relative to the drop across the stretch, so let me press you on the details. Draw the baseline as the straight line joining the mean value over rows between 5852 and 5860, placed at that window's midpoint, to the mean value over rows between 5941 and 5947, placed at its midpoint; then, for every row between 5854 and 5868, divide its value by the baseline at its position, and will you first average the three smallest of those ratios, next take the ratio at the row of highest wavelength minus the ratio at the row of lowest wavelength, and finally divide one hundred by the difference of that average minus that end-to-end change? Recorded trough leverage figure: 95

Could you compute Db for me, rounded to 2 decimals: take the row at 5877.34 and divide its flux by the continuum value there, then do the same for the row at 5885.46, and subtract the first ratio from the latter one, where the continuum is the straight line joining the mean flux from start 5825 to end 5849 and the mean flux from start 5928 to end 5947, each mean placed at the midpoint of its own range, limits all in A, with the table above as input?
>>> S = 0.01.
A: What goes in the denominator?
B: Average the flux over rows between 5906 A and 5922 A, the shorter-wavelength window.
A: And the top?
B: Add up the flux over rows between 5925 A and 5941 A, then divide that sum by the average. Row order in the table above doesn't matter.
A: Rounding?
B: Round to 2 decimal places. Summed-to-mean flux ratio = 5.89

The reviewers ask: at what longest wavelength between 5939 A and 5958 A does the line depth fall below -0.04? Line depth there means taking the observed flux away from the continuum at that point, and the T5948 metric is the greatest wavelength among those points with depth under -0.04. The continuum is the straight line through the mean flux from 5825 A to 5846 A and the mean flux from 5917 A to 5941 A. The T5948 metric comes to 5956.35 A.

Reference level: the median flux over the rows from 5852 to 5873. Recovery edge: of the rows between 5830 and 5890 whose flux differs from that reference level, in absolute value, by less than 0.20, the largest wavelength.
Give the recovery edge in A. 5885.46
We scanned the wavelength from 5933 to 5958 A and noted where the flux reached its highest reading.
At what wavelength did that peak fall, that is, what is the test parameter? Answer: 5934.45 A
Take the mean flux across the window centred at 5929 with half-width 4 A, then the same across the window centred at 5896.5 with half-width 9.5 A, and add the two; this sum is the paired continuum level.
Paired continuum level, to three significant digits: 23.0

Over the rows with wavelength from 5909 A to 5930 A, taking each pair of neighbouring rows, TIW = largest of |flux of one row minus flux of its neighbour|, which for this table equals 0.8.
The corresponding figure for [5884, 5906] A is 0.7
